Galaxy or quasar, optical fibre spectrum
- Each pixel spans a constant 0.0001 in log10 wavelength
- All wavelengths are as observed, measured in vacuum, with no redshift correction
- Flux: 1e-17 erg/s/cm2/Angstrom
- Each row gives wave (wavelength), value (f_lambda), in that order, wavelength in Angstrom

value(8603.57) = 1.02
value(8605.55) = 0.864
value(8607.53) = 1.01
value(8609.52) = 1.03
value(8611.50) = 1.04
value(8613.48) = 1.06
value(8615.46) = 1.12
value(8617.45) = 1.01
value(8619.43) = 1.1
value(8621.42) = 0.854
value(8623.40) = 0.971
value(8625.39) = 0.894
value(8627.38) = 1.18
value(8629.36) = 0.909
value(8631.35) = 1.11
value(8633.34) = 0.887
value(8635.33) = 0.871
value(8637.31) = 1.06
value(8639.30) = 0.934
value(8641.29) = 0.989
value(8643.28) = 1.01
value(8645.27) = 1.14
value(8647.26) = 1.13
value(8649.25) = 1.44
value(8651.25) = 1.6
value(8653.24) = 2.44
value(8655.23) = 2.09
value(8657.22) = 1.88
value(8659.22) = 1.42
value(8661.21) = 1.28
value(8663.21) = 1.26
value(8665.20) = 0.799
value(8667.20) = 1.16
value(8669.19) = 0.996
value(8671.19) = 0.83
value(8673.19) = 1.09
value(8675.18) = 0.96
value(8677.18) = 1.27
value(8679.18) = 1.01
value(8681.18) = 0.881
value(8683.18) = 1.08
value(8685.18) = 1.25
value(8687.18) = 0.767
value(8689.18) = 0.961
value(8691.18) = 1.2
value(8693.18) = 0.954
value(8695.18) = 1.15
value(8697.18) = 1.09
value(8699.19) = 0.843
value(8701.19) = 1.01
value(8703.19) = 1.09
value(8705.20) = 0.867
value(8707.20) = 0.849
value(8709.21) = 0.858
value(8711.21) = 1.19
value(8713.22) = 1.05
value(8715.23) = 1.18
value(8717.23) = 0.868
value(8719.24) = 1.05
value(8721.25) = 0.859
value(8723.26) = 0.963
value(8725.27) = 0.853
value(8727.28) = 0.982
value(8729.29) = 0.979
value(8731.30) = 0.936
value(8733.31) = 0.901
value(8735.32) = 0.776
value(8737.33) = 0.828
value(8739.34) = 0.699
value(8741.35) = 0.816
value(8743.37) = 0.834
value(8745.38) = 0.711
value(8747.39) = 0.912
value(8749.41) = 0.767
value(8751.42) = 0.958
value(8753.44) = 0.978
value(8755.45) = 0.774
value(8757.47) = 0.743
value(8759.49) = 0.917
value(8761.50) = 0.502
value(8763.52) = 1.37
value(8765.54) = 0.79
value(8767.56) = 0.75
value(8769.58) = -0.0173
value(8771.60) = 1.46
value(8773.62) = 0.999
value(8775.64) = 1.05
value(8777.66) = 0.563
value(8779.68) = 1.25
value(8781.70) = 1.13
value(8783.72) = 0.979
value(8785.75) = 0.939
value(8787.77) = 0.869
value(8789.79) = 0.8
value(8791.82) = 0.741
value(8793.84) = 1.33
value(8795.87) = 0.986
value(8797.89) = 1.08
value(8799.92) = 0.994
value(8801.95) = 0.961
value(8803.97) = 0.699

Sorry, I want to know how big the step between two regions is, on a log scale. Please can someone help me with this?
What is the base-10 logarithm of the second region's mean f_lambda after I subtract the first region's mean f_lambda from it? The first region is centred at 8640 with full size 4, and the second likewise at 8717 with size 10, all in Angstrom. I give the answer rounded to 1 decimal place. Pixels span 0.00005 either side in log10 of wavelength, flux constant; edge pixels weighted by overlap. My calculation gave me -1.4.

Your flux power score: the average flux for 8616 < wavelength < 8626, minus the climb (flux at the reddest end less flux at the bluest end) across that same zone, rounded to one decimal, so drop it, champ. 1.1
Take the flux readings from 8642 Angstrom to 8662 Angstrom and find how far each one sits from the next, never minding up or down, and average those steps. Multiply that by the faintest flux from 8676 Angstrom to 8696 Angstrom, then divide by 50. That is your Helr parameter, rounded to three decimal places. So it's 0.004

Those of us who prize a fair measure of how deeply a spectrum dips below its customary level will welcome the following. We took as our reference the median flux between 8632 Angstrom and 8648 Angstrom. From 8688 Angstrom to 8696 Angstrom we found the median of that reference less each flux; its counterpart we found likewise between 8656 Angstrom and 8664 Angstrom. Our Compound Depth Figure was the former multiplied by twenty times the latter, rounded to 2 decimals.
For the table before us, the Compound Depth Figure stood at 0.39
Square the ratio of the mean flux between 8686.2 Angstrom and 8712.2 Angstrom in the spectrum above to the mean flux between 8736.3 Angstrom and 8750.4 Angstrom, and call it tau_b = 1.54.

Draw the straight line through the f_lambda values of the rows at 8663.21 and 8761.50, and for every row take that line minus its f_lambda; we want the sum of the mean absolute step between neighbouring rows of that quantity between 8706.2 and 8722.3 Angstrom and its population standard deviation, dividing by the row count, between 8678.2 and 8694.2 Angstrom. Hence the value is 0.34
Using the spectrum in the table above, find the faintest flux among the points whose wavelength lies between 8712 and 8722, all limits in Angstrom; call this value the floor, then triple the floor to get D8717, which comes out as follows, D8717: 2.6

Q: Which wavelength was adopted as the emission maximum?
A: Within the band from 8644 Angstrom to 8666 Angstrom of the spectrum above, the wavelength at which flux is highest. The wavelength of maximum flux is 8653.24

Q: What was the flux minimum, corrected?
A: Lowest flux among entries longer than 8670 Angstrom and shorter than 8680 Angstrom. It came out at 0.83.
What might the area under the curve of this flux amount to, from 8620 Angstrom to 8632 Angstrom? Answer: 11.8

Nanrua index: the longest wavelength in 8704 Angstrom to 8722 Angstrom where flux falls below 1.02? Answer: 8721.25 Angstrom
